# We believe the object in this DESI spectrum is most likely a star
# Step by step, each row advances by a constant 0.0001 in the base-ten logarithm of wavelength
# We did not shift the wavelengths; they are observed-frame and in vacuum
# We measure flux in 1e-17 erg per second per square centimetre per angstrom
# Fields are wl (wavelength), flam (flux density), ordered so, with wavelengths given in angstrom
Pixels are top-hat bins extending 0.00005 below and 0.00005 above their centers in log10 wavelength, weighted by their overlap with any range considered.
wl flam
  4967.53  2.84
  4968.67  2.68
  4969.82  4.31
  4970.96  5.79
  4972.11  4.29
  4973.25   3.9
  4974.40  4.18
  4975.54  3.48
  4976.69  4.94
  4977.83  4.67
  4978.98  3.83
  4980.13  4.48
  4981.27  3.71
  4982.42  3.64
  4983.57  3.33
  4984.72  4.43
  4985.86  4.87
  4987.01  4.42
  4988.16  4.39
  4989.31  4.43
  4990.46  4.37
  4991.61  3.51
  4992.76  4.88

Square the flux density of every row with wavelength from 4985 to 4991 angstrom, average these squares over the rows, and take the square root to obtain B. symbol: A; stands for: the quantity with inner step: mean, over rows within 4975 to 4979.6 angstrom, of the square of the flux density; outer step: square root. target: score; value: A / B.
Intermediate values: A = 4.27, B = 4.50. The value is 0.95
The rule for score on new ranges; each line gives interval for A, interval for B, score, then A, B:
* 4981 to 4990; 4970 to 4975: 0.91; 4.18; 4.60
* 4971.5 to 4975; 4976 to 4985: 0.99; 4.13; 4.16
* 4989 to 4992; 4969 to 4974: 0.89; 4.12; 4.63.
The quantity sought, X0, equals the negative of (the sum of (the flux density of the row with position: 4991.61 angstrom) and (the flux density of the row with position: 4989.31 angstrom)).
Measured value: -7.9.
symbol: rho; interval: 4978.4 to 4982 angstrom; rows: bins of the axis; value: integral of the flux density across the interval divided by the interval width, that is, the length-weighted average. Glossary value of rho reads 3.99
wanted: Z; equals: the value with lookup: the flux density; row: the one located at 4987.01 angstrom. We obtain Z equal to 4.42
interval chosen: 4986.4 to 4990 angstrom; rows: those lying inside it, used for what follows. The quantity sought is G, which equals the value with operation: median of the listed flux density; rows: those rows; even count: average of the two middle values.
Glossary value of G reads 4.4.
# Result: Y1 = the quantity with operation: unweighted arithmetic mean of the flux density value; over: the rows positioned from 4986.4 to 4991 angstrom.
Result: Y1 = 4.40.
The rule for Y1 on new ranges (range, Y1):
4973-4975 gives 4.04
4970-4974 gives 4.66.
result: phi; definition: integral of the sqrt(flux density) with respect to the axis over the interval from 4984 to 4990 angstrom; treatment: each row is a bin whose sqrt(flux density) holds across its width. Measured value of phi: 13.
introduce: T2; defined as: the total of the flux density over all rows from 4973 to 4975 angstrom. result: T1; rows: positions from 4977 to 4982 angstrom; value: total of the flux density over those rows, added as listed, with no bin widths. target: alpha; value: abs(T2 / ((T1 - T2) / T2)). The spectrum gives 8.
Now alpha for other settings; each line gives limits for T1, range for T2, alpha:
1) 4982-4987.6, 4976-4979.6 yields 25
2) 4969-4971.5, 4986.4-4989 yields 60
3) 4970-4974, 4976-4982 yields 61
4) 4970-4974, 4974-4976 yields 9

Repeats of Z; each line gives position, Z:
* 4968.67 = 2.68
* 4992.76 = 4.88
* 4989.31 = 4.43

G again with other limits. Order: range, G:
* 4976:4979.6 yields 4.7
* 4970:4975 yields 4.2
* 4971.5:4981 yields 4.2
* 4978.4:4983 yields 3.8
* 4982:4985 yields 3.6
